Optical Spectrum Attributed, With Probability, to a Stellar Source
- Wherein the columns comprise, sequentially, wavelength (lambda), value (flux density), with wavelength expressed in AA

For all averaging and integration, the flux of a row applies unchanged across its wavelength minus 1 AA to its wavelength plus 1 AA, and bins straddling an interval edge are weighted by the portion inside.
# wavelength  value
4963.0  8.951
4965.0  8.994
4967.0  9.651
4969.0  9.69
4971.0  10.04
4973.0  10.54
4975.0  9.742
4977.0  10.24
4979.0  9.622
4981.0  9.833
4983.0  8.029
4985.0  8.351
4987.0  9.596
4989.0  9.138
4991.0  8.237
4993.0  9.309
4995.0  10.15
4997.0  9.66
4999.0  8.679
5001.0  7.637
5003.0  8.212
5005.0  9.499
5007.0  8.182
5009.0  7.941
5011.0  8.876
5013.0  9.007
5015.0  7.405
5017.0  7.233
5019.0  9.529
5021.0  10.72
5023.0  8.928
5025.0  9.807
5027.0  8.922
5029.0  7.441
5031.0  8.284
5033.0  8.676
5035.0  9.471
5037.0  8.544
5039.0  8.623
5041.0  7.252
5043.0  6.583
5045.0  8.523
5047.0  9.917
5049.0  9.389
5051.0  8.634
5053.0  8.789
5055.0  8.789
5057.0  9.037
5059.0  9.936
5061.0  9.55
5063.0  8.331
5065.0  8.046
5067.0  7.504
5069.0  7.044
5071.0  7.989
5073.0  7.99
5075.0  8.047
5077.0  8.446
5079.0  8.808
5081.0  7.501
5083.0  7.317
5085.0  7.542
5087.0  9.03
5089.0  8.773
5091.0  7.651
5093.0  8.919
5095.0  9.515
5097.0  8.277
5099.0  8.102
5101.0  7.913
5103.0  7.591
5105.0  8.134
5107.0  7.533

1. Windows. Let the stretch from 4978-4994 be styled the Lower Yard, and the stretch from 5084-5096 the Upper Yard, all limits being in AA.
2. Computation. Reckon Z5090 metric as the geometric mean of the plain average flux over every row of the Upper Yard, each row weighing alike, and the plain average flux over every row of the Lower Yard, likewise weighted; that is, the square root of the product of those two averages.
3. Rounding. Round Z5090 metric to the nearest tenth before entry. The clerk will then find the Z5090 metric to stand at 8.8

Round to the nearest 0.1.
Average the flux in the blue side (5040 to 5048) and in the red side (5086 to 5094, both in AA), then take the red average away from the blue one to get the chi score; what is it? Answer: -0.5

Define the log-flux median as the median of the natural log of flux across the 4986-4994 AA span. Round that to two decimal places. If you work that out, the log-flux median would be 2.22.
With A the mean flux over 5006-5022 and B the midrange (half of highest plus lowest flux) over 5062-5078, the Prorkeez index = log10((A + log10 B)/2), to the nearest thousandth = 0.677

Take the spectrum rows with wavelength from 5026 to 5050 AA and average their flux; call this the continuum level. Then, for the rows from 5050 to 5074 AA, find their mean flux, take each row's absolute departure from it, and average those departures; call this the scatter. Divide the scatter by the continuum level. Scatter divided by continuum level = 0.077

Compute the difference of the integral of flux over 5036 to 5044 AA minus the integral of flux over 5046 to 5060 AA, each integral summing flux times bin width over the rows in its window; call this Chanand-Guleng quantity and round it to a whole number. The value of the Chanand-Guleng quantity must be -67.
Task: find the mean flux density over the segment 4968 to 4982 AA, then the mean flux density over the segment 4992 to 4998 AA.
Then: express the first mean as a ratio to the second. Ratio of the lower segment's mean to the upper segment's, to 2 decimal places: 1.03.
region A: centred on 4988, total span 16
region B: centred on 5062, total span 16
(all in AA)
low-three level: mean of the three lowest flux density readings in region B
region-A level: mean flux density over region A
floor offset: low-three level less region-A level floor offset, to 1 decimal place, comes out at -1.5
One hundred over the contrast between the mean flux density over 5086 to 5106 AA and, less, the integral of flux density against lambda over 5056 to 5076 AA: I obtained -0.631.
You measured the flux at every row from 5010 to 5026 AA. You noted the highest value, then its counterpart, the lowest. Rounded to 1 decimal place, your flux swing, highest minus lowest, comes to 3.5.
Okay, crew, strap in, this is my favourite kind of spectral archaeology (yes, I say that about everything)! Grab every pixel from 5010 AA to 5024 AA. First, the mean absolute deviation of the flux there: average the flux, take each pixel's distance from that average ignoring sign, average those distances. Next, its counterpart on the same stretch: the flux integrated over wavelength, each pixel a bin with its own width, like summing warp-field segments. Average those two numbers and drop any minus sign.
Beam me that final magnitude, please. 62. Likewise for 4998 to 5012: 59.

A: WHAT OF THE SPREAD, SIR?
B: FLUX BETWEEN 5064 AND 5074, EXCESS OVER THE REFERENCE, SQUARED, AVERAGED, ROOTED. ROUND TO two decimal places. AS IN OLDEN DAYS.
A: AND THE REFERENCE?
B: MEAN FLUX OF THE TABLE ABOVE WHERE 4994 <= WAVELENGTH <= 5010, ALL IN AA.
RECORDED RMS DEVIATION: 1.10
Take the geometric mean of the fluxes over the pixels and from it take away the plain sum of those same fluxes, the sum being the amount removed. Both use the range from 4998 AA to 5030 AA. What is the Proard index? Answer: -129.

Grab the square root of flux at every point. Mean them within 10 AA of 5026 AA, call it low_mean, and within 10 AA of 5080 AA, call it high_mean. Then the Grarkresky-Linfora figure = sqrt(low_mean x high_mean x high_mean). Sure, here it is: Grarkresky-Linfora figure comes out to 4.92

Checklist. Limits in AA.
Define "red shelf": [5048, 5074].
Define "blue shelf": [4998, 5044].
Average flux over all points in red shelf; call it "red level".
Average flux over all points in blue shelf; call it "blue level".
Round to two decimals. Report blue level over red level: 0.99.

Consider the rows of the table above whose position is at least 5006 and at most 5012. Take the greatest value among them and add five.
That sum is 13.9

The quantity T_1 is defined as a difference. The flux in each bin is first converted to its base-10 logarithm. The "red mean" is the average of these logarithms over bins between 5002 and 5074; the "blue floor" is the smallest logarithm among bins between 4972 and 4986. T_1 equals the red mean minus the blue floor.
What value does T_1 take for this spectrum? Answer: 0.026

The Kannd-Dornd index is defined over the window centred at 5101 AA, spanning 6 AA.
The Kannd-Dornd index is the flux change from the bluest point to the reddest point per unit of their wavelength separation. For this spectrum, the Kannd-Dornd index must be -0.13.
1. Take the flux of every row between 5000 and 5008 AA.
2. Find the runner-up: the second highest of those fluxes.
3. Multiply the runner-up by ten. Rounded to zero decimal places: 82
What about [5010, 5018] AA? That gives 89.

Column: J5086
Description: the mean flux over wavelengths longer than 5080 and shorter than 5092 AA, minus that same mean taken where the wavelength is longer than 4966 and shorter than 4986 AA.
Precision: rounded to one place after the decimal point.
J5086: -1.6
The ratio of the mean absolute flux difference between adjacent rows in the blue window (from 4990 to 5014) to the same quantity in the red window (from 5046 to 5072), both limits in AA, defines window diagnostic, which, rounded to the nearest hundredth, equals 1.51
